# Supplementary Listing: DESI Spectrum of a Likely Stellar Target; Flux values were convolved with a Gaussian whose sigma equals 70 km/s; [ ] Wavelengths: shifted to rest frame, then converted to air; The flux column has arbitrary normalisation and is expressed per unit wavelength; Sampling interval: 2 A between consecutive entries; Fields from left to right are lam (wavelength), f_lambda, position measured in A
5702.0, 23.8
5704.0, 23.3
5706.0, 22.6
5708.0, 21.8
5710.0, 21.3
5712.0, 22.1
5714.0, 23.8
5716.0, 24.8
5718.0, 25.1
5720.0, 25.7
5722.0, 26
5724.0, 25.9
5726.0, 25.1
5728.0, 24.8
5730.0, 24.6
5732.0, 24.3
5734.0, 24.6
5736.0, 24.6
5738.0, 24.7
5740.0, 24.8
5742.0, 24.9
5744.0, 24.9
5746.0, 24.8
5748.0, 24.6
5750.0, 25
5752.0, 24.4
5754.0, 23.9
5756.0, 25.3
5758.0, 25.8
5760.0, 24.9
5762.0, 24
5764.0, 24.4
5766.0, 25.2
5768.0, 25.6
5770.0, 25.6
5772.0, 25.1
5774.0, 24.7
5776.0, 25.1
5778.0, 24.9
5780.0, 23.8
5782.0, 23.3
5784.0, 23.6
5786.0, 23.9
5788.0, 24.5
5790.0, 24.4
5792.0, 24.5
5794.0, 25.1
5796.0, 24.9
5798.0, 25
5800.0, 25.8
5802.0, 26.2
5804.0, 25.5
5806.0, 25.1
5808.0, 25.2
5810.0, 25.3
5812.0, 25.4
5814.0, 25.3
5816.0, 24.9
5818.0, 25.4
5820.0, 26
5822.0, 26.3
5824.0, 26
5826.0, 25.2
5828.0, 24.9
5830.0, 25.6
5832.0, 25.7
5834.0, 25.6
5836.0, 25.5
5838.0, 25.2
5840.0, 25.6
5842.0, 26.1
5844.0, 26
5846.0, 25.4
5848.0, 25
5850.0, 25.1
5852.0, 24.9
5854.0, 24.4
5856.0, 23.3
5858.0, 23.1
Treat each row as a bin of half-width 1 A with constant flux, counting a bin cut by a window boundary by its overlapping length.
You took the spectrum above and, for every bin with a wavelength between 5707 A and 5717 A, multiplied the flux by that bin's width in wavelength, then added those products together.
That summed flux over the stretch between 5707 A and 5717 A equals 228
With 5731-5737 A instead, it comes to 147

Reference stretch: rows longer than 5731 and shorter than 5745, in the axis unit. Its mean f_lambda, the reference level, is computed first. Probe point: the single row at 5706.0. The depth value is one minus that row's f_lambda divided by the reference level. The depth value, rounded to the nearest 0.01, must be 0.08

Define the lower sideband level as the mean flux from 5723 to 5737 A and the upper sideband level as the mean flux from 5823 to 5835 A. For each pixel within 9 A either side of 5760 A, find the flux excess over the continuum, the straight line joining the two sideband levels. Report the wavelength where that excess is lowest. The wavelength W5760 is 5754.0 A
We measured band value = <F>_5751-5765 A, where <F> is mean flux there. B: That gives 24.7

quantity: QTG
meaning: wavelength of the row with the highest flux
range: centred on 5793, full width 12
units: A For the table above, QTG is 5794.0 A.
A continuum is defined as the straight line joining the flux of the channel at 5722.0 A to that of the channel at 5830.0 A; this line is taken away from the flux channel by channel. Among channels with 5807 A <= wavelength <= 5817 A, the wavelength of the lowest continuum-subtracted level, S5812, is 5816.0 A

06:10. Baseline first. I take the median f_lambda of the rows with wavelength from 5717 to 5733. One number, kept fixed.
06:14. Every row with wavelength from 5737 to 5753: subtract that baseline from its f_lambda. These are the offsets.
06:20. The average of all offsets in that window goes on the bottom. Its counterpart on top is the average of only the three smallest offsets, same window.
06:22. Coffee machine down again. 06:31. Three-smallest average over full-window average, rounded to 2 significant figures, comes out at 1.6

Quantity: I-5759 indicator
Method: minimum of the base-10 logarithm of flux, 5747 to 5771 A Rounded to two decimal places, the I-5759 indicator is 1.38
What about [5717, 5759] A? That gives 1.38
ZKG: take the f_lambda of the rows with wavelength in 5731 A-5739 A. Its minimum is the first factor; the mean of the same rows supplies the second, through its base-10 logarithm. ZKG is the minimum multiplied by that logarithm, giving 33.8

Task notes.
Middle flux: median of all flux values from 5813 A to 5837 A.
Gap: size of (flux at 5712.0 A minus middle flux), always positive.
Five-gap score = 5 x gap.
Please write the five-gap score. 17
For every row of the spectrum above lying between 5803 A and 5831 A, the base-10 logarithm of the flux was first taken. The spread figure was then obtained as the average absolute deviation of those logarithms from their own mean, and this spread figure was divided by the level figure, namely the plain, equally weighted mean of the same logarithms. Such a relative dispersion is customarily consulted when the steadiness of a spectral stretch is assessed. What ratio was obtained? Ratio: 0.0038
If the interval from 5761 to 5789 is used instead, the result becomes 0.0079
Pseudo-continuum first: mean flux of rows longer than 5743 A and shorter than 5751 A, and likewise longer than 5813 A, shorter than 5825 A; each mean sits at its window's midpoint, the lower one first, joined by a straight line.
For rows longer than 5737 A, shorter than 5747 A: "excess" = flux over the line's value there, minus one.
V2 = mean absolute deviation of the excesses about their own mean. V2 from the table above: 0.0023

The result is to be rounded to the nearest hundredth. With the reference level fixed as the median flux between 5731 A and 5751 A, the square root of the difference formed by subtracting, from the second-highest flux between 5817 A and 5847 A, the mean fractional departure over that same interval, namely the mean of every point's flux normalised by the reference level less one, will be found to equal 5.11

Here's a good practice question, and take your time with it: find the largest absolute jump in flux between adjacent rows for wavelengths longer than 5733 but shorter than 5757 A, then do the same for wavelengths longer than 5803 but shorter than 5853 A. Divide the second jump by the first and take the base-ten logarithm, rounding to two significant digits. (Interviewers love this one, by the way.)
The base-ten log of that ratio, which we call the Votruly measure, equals -0.24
